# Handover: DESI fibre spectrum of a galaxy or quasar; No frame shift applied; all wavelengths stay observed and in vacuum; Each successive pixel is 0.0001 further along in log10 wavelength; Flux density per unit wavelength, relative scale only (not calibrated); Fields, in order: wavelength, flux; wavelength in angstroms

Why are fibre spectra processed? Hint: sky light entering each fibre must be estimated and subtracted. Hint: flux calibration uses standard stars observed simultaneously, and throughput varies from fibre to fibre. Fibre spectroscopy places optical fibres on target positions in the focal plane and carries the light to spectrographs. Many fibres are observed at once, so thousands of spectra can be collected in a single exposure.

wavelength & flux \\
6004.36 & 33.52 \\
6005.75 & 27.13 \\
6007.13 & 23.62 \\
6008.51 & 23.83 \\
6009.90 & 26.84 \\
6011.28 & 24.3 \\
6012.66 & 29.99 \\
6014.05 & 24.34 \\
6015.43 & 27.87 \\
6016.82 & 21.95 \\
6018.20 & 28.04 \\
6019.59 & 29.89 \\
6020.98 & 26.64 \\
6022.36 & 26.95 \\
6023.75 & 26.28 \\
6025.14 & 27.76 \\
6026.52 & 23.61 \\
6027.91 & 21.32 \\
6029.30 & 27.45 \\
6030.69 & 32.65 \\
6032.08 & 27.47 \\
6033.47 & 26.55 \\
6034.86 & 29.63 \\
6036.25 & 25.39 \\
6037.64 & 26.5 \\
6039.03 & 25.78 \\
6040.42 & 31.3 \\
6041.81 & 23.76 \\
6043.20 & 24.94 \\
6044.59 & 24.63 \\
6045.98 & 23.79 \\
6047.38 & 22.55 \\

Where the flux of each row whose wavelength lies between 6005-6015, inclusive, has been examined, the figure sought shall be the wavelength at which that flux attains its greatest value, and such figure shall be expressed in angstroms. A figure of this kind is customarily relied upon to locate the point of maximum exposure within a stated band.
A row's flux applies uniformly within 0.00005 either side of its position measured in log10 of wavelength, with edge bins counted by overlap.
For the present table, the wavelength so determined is 6012.66 angstroms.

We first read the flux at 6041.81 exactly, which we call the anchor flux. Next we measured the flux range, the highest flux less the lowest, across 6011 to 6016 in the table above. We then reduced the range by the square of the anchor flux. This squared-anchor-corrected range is -559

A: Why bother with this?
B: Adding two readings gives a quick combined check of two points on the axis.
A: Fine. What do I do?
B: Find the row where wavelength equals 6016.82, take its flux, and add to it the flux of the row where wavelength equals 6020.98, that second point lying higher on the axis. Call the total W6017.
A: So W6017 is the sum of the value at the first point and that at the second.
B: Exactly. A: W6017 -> 49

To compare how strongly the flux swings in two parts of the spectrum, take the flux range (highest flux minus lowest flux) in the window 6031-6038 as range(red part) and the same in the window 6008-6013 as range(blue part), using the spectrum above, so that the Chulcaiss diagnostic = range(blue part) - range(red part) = 1.9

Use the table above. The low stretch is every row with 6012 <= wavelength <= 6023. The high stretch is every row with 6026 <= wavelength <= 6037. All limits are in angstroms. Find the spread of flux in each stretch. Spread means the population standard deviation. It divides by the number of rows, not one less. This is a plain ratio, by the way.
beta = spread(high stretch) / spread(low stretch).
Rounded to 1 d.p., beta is 1.3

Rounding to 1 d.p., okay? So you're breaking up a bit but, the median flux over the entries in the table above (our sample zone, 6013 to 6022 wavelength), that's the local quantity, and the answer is 27.3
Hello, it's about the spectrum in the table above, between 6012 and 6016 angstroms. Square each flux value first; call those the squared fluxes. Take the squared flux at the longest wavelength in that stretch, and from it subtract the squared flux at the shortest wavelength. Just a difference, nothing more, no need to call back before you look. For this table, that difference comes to -123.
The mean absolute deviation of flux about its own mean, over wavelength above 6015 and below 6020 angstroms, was 2.5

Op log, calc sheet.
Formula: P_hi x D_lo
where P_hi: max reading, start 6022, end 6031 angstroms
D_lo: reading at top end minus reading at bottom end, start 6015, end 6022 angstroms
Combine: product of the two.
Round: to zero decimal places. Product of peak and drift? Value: -40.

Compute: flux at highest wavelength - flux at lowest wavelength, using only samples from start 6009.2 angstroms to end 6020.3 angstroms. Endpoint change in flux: 3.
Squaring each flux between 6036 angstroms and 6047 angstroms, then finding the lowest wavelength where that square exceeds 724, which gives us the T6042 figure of 6040.42 angstroms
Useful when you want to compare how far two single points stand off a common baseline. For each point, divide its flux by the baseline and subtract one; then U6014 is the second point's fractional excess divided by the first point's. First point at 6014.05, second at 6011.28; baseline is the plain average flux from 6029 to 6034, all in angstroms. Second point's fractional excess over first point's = 1.0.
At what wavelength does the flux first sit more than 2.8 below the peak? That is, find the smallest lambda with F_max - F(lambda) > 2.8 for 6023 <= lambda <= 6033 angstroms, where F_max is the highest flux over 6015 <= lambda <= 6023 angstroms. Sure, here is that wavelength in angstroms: 6023.75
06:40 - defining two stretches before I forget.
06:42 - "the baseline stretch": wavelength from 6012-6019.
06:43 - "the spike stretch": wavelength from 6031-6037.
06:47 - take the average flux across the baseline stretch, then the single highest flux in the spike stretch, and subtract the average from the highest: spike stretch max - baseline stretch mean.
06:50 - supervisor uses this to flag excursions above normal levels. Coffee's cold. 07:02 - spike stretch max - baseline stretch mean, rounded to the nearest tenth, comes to 3.2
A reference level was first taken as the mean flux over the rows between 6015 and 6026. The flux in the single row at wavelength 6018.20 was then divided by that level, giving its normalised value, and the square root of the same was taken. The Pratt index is 1.02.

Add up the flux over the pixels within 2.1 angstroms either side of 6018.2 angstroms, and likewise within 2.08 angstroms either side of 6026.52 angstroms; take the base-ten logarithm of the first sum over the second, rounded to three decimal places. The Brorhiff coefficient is 0.041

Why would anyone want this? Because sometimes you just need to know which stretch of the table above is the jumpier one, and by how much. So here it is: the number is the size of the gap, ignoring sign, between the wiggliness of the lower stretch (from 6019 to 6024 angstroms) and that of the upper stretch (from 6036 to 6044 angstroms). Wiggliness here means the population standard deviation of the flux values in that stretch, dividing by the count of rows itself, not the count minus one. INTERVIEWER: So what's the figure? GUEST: 1.0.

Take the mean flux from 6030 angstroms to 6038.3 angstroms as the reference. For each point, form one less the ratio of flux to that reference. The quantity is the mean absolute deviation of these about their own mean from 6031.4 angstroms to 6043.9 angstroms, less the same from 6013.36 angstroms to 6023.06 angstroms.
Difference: -0.006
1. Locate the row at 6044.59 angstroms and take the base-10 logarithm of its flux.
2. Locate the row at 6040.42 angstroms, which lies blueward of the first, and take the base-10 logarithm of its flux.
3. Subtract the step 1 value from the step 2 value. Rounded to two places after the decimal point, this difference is 0.10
